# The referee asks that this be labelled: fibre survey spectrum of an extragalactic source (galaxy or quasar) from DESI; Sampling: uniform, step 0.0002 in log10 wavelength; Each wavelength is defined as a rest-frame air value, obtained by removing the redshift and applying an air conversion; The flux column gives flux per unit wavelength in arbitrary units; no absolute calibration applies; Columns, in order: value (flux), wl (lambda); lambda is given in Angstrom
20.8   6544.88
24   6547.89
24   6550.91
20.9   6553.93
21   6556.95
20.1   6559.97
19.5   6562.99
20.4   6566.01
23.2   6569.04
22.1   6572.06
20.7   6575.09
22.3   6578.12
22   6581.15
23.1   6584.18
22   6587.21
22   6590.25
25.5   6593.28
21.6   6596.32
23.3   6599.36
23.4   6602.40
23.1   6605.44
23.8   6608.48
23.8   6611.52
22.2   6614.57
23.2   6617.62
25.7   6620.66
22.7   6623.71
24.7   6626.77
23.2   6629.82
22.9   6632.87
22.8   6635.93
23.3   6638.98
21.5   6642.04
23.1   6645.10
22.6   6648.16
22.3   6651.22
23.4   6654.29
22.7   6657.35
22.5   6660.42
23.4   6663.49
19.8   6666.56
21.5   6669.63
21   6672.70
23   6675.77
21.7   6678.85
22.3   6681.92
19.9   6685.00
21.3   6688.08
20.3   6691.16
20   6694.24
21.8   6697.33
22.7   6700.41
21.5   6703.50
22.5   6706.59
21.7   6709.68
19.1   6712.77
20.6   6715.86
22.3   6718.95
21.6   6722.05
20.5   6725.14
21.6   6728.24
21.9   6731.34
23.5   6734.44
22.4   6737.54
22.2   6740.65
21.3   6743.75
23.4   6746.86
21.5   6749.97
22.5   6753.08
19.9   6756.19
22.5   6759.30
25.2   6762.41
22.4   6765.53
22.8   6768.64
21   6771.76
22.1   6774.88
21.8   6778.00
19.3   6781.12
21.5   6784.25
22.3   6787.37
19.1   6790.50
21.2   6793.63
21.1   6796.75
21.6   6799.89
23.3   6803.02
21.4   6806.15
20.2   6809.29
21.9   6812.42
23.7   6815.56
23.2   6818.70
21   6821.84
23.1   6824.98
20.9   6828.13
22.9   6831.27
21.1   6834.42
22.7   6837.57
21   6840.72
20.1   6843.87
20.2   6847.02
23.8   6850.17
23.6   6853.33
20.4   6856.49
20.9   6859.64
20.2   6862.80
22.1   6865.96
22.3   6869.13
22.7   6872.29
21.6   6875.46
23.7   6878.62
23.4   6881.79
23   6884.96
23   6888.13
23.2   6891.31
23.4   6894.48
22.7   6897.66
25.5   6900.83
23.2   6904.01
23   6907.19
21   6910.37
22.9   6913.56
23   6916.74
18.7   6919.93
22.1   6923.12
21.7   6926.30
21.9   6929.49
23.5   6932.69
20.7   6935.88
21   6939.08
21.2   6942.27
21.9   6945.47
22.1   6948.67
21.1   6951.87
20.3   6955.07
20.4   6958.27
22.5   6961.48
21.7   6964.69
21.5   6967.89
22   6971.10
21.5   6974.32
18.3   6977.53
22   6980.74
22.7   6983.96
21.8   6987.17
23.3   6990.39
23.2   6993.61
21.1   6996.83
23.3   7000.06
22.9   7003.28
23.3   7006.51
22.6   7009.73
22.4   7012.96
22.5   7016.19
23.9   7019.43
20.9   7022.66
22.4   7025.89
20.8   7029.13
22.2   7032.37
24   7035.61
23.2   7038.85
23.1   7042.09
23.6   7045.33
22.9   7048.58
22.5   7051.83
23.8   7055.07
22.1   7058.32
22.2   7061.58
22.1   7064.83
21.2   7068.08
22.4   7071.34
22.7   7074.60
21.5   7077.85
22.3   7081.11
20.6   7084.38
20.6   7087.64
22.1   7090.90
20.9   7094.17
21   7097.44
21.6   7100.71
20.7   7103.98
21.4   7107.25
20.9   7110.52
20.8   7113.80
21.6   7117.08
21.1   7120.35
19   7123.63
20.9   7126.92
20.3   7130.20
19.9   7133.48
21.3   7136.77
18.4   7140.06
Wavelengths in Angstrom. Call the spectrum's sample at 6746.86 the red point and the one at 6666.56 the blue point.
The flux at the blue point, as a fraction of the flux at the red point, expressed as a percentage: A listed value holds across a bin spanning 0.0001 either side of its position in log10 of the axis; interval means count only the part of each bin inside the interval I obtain 85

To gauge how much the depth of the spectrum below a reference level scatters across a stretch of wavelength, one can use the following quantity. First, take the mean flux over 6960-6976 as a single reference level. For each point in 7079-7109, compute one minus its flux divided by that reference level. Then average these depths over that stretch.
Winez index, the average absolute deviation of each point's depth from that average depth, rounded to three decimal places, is 0.025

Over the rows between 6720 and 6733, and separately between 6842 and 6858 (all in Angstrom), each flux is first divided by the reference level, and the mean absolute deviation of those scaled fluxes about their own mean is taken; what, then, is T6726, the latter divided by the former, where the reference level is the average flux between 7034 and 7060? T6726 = 3.7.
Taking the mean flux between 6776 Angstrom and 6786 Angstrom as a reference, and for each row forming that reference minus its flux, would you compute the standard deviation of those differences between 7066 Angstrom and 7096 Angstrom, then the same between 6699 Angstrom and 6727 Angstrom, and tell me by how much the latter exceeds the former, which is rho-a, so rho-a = 0.3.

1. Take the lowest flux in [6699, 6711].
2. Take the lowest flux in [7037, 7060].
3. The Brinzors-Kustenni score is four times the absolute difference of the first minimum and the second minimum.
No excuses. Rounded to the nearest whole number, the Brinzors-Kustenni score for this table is 2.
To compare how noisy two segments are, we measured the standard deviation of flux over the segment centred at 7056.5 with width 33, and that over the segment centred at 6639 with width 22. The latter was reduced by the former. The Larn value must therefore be -0.17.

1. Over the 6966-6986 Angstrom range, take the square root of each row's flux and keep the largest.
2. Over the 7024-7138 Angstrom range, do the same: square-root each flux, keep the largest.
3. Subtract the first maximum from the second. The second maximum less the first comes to 0.13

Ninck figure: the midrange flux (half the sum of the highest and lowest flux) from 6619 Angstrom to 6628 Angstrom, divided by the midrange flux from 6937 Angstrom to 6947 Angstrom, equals 1.128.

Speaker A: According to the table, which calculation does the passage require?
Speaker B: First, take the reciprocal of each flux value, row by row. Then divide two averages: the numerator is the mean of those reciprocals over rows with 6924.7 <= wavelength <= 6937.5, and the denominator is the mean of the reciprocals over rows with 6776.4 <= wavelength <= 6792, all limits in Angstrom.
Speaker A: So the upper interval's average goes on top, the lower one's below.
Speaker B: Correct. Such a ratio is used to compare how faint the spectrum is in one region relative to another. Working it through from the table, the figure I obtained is 0.95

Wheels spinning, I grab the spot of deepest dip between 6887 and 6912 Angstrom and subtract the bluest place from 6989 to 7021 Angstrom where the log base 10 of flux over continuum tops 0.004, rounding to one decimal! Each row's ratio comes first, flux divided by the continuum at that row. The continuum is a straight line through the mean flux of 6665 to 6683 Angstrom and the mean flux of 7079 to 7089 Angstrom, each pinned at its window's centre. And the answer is -80.0 Angstrom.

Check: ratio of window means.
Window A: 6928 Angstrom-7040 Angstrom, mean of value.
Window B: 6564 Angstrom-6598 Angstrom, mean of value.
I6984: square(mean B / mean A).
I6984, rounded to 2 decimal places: 1.02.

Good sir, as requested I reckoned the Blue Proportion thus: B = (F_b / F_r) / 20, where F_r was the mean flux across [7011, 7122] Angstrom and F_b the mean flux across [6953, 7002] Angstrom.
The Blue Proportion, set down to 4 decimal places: 0.0493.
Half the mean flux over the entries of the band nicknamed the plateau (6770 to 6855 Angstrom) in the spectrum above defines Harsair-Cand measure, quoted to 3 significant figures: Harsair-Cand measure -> 10.8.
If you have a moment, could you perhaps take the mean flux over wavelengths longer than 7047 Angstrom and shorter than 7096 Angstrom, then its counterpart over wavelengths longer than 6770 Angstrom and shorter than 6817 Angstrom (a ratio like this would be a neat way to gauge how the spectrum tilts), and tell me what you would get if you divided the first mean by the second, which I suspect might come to 1.026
